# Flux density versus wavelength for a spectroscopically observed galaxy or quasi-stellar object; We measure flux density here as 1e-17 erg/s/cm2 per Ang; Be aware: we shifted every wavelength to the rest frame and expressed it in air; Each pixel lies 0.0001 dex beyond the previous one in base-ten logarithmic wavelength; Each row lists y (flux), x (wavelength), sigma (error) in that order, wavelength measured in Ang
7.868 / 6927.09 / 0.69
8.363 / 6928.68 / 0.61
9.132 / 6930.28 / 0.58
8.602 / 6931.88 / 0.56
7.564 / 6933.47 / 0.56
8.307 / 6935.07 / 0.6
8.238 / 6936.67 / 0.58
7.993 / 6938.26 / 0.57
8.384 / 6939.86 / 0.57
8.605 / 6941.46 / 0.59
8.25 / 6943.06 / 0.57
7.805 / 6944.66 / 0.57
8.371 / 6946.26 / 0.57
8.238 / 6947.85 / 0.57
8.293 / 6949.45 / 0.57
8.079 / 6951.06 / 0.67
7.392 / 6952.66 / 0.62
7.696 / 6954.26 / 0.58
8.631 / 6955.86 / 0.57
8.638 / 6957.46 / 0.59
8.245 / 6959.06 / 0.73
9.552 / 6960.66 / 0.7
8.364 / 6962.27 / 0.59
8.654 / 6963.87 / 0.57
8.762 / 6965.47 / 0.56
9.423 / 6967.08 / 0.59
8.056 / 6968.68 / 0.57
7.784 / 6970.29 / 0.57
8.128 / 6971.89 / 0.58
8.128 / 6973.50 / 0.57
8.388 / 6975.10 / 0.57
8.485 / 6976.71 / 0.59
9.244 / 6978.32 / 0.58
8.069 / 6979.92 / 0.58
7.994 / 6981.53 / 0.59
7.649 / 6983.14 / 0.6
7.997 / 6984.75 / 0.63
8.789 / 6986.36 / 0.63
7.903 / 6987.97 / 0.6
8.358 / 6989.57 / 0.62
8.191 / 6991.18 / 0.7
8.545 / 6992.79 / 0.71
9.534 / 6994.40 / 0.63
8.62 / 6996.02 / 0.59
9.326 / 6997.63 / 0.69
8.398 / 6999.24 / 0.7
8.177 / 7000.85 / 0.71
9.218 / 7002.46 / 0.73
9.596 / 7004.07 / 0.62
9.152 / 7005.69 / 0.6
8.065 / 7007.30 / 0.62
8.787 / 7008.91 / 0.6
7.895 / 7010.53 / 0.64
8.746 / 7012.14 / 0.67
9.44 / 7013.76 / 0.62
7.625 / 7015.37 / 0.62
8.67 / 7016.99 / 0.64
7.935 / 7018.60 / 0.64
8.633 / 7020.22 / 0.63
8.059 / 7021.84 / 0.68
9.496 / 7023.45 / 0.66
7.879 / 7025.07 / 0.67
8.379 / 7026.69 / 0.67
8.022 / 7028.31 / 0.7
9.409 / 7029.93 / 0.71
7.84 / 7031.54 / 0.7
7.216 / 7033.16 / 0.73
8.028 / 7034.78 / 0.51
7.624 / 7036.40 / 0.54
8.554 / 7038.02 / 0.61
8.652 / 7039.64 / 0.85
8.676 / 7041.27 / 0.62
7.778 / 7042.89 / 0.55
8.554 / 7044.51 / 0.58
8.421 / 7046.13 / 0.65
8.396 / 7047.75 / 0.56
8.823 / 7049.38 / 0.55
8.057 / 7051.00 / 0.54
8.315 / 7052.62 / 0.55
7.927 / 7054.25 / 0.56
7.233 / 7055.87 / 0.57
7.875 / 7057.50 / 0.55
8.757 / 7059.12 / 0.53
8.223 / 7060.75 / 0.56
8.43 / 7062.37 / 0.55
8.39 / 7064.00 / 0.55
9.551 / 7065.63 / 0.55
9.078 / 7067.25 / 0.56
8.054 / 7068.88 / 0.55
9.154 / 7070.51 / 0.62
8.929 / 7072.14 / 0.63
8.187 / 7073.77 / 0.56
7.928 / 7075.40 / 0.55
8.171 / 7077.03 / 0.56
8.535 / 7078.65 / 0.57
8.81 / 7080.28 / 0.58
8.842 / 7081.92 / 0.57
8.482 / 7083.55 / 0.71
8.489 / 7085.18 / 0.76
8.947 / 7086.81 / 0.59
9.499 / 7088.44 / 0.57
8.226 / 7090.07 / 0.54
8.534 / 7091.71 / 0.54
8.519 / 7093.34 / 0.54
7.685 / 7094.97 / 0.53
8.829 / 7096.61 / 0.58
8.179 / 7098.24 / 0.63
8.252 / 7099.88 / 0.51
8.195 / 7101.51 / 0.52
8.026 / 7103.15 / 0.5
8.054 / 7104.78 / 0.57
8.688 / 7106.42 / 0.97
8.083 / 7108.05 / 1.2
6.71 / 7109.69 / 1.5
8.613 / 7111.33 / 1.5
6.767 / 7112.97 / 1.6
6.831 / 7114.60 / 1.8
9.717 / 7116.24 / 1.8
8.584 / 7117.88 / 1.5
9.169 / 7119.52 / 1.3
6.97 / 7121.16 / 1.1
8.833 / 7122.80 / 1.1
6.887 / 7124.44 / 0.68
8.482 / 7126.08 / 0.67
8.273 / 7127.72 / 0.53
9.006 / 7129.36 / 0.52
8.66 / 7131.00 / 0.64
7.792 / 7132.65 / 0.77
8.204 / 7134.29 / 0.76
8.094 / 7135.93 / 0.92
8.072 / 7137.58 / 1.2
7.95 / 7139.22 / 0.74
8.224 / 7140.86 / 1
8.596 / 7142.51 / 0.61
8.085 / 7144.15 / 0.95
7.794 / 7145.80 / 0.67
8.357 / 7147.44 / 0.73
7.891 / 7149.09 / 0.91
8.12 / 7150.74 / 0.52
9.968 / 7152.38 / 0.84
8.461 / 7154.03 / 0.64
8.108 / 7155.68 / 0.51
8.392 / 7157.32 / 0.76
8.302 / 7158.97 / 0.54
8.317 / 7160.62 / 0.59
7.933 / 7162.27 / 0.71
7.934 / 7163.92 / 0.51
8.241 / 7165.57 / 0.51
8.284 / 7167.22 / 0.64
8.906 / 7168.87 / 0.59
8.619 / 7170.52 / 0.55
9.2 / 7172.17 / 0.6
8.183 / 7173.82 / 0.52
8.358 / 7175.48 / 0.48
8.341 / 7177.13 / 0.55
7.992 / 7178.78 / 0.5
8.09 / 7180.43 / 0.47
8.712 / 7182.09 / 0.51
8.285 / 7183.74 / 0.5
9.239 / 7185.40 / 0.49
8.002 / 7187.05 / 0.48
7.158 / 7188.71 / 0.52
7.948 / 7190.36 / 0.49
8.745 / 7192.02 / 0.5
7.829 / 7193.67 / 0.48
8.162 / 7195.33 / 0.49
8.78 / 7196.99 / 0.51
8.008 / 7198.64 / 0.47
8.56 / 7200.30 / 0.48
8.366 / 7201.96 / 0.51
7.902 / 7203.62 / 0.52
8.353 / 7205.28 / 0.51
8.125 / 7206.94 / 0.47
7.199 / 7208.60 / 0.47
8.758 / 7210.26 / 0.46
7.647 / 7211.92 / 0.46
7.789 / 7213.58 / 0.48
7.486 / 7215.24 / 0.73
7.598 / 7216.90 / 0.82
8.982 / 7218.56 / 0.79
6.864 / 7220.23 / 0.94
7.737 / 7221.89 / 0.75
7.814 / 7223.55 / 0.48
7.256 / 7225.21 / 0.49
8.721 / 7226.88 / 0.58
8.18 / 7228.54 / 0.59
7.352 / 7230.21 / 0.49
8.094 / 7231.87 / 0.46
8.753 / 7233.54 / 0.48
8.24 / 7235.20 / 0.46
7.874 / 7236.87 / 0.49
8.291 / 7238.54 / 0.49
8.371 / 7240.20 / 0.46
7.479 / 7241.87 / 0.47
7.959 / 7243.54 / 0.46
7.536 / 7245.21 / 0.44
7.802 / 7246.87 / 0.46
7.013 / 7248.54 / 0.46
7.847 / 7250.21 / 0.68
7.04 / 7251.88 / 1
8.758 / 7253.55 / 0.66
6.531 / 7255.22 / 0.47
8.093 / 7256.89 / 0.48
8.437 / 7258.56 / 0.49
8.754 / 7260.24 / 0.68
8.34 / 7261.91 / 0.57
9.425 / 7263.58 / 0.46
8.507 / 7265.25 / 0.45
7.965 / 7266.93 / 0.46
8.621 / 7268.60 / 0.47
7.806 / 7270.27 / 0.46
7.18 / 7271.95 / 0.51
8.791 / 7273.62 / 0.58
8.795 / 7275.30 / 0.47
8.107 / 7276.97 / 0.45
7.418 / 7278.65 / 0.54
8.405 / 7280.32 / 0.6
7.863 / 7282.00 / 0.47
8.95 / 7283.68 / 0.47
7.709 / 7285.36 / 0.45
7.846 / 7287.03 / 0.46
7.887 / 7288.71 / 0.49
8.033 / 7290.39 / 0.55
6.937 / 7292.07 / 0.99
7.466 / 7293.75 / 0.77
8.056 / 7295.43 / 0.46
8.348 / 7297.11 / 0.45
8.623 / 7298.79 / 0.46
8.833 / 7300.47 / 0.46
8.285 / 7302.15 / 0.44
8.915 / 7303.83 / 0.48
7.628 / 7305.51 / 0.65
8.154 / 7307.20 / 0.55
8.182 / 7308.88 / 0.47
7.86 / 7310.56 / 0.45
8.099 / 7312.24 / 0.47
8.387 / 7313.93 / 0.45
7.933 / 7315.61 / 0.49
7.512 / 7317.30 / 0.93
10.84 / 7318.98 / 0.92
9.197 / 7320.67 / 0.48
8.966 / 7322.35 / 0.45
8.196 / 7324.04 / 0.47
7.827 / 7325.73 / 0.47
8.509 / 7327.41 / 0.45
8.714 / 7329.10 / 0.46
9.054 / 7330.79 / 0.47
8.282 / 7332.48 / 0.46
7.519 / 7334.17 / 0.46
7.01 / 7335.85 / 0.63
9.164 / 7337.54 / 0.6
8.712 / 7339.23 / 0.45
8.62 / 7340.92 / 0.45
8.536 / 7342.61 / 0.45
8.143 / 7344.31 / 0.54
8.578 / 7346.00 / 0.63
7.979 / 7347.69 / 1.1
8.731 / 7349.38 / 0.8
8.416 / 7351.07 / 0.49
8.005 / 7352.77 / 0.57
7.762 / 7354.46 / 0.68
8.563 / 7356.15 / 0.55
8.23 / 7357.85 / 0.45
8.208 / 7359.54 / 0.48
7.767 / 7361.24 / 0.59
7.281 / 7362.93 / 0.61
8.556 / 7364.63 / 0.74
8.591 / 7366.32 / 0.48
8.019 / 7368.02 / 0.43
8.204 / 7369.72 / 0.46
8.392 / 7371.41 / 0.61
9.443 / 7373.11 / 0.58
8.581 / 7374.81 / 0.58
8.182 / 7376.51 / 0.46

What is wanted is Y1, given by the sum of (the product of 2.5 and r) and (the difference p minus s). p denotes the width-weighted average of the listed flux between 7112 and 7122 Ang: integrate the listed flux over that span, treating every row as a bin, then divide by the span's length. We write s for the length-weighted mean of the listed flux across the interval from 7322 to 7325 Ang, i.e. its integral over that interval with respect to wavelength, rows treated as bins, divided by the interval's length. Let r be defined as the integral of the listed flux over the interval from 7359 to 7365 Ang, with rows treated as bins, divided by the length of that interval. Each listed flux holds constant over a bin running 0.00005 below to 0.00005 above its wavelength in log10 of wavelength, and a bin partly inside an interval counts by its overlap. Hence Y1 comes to 19.3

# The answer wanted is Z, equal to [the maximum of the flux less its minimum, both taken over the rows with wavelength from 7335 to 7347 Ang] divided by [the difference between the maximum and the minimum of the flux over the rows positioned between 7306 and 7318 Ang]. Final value 2.46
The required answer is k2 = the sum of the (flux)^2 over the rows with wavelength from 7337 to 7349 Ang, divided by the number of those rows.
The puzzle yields 73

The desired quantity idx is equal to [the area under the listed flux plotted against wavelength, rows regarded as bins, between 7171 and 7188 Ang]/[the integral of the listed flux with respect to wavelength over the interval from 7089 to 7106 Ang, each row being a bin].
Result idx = 1.02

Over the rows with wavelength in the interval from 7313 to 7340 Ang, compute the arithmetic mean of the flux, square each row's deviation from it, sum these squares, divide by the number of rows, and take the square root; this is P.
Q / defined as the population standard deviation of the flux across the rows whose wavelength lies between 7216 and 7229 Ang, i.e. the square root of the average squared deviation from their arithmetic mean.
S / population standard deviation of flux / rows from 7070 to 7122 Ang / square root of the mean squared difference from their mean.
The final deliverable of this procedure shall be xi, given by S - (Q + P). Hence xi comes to -0.8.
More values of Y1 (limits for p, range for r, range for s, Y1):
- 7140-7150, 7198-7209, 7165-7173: 19.7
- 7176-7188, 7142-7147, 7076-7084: 20.2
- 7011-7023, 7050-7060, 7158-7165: 20.5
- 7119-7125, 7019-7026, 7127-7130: 20.5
